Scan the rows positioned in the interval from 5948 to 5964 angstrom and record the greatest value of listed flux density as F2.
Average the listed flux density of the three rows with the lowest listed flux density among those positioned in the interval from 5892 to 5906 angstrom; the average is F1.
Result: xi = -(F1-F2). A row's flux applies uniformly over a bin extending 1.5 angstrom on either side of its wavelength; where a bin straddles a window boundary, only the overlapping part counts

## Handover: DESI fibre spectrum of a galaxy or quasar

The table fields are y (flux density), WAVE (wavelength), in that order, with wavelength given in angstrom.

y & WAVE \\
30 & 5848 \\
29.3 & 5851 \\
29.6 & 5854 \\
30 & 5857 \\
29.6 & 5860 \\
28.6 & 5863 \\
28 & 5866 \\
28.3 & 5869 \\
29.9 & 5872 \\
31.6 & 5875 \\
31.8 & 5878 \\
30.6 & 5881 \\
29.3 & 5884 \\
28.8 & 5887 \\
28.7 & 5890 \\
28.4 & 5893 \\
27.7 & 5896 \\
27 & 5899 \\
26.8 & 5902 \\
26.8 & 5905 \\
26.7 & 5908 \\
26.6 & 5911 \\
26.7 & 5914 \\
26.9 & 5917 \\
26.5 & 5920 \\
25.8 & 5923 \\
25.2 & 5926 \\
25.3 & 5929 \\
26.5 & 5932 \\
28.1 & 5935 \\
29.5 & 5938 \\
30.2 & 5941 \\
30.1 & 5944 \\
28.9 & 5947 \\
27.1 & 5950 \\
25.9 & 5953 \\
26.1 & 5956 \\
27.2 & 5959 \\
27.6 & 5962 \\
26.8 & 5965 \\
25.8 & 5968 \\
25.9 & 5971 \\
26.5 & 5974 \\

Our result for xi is 0.7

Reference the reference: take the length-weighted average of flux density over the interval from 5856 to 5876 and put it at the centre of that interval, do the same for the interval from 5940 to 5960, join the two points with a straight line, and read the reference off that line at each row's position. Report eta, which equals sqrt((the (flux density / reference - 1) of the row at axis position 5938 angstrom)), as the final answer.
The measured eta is 0.22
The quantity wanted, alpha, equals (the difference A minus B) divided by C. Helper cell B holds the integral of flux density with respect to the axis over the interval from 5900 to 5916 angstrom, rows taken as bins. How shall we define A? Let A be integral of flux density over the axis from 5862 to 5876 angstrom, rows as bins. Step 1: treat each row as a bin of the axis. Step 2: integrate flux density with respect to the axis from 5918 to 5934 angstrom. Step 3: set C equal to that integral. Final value -0.04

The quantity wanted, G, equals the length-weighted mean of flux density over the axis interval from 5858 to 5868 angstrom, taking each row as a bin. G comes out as 28.8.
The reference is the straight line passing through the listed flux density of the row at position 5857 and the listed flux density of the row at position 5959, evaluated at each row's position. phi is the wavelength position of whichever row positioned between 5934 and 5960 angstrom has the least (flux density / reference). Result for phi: 5953 angstrom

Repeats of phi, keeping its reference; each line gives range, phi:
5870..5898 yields 5896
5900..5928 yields 5926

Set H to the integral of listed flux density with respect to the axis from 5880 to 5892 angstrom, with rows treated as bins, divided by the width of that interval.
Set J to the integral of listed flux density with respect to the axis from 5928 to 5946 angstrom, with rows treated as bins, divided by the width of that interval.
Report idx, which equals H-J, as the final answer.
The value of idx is 0.9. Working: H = 29.3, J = 28.4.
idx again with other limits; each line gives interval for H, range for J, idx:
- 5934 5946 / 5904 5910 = 2.8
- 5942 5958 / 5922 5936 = 1.6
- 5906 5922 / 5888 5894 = -1.9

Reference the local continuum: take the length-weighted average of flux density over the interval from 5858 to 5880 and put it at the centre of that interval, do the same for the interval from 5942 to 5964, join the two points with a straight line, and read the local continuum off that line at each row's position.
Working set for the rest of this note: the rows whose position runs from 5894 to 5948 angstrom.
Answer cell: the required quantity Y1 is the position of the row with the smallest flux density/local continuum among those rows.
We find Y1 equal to 5926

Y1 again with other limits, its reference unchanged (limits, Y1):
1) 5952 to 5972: 5953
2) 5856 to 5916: 5902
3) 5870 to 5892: 5890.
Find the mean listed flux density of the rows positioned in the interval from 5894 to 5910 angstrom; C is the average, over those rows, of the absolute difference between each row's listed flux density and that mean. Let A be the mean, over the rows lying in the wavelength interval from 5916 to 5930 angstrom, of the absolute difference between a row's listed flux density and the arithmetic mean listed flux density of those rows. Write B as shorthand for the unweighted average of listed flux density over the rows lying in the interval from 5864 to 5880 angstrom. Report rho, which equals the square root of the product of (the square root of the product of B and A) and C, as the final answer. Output 1.1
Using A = 0.61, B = 29.9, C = 0.28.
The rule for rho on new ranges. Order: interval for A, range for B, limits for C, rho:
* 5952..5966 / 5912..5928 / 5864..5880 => 2.4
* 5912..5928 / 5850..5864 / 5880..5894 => 1.6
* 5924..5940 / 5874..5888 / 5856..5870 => 2.2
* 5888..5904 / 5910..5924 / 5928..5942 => 2.6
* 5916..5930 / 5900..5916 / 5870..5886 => 1.8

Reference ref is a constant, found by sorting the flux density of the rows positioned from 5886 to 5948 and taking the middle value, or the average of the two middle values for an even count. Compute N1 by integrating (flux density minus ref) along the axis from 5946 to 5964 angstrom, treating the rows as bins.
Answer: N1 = 3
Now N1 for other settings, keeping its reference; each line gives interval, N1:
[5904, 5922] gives -4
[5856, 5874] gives 40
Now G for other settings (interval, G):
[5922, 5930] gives 25.4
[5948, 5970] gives 26.7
